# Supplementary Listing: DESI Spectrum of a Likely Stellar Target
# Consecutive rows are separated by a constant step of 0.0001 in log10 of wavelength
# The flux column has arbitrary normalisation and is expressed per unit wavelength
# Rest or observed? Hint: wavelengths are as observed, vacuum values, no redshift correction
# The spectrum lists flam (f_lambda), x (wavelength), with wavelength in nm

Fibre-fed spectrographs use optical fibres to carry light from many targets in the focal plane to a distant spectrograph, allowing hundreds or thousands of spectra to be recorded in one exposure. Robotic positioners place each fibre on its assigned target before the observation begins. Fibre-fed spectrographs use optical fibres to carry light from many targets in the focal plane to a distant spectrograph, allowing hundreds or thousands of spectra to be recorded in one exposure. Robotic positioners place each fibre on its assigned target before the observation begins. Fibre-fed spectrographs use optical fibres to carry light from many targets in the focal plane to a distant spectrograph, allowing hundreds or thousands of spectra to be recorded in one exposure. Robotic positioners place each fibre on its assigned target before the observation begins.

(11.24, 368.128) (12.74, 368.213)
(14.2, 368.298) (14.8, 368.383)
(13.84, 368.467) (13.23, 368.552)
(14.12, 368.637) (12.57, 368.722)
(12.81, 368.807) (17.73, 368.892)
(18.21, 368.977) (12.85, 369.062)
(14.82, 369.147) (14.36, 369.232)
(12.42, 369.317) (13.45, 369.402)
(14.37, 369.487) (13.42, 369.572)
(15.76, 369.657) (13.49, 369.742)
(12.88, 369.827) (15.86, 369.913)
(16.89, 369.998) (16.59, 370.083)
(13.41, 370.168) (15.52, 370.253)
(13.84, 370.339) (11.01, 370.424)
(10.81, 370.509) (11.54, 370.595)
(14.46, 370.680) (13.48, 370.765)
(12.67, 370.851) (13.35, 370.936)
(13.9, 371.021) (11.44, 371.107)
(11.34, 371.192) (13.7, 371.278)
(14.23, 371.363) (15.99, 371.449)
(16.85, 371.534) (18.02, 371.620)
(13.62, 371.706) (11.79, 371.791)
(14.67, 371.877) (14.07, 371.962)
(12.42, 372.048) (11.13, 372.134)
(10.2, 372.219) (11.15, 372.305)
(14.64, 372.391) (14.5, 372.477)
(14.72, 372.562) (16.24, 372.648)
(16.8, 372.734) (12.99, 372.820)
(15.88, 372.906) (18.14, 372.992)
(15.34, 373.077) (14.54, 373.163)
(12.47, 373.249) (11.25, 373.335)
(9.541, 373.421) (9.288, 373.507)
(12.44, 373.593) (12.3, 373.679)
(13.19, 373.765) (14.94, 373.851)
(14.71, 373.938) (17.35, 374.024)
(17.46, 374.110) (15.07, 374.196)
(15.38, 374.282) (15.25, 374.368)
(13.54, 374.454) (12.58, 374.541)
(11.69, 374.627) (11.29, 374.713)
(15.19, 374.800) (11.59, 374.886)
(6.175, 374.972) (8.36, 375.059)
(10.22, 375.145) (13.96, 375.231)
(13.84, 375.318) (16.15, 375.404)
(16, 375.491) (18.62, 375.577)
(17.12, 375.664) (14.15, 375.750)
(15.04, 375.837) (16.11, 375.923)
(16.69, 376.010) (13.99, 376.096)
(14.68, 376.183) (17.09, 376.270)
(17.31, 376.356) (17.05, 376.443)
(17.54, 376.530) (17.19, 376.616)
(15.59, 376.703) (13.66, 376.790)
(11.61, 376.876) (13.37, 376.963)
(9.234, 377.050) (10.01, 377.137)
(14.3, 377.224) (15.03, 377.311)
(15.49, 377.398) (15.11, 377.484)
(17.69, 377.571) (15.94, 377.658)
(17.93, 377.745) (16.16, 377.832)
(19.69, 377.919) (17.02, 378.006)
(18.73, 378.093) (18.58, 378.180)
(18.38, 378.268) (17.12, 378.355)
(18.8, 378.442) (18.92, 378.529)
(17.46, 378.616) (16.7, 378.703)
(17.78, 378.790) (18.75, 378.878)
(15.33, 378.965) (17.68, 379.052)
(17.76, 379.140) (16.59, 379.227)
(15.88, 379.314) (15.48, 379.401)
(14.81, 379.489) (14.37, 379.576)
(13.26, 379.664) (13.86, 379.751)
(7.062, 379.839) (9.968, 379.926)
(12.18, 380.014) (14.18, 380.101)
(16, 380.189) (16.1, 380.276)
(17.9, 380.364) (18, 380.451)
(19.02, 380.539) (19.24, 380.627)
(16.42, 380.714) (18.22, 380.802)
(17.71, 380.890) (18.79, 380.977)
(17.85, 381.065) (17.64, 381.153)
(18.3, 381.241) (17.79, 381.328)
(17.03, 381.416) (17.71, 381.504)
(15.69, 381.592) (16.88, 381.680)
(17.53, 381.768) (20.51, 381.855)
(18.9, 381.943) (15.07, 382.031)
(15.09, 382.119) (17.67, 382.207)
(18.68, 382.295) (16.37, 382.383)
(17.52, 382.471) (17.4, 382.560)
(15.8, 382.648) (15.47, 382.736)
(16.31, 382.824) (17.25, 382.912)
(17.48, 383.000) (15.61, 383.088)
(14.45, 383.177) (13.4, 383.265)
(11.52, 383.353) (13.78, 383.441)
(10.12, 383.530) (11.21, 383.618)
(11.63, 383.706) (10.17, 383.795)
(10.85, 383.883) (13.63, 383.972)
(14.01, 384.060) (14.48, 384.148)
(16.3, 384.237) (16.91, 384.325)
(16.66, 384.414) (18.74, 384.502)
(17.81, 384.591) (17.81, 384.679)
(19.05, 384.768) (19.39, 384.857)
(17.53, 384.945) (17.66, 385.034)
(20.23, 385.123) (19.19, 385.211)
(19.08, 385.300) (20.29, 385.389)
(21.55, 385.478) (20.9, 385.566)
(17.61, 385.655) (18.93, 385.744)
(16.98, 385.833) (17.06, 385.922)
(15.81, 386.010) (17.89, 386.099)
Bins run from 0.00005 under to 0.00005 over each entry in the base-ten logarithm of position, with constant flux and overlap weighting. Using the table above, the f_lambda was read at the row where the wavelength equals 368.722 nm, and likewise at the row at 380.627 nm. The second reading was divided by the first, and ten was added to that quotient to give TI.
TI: 11.5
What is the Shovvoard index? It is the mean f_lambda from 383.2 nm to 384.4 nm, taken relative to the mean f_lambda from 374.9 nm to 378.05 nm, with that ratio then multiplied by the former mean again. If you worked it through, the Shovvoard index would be 11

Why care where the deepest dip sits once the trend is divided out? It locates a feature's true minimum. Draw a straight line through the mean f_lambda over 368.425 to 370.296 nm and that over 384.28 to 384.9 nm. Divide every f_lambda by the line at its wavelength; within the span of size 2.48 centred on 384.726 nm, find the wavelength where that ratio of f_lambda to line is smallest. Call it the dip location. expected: 383.530 nm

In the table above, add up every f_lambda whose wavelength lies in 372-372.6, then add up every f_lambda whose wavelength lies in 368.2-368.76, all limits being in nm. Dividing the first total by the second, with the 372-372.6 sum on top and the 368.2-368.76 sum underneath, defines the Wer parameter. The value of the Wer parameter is 0.93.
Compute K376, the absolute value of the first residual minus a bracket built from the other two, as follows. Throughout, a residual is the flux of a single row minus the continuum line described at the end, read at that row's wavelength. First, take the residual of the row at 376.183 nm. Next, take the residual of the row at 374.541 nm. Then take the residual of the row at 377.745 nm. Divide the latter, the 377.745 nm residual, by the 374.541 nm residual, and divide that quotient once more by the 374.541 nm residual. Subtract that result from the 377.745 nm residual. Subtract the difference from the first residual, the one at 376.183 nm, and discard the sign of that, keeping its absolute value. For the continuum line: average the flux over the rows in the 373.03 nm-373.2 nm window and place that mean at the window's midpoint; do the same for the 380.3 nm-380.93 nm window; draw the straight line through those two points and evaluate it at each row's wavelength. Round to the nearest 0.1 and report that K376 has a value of 2.5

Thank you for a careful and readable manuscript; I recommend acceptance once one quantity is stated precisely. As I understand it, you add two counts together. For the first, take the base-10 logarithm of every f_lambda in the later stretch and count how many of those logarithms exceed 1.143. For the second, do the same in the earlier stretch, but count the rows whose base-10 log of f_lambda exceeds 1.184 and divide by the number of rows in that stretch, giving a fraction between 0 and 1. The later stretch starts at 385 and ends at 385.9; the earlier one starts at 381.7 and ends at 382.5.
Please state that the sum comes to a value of 11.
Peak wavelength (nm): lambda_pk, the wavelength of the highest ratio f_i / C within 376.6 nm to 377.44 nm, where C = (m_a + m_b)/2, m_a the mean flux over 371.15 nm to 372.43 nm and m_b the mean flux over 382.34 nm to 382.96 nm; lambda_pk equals 376.616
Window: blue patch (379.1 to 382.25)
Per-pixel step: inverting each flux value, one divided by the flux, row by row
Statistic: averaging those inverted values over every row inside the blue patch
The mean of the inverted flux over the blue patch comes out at 0.064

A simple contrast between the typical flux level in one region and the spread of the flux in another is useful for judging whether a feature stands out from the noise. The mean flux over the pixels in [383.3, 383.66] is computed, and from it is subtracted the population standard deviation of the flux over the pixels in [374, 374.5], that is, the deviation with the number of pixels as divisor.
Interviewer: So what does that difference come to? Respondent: 10.3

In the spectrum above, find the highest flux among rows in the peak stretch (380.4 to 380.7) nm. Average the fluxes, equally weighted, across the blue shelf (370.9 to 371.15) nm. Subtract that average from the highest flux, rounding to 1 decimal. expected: 6.3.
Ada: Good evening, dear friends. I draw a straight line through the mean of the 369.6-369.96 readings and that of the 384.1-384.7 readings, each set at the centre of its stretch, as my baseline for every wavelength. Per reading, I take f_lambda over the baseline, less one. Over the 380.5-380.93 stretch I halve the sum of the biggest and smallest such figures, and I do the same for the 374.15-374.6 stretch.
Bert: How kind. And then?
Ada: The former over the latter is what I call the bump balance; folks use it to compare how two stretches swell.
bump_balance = -1.1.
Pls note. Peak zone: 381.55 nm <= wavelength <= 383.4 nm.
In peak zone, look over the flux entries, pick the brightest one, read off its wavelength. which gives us 381.855 nm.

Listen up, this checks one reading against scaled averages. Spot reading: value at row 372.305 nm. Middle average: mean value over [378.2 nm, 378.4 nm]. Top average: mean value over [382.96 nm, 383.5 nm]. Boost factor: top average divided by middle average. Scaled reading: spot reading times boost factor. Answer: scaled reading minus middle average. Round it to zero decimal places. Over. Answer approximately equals -9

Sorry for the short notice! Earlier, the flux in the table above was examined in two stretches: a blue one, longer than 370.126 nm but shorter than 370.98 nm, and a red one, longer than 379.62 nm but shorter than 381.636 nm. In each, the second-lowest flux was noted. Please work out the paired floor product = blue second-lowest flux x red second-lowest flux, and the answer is 110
